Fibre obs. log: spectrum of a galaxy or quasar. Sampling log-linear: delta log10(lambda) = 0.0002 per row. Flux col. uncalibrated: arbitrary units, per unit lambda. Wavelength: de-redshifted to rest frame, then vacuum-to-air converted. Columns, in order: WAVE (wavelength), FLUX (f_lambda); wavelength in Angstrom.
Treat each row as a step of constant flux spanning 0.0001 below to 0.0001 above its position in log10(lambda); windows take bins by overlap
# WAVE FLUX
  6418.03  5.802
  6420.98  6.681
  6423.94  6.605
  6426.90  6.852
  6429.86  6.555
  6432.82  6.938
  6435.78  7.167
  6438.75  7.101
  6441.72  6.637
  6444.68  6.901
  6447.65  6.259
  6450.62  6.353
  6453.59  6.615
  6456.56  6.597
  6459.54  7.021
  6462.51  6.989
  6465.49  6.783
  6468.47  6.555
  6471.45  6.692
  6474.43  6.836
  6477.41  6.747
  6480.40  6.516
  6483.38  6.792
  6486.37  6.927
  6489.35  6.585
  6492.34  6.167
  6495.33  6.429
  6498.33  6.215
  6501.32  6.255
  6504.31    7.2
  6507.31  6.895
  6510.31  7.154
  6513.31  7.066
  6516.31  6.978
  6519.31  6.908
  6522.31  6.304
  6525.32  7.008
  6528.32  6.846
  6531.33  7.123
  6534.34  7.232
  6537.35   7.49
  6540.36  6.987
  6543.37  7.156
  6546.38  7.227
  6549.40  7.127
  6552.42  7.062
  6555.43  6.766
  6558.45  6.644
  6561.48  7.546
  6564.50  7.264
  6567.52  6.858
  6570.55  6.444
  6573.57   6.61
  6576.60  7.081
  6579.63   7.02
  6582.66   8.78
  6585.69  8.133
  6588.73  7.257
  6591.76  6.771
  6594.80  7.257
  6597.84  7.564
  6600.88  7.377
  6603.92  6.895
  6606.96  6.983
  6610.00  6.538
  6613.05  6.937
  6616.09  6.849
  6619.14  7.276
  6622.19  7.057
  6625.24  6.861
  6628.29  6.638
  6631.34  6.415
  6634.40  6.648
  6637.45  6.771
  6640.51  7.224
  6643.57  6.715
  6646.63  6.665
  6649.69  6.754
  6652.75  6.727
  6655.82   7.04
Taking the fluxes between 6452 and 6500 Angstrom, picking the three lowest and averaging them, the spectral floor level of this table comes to 6.27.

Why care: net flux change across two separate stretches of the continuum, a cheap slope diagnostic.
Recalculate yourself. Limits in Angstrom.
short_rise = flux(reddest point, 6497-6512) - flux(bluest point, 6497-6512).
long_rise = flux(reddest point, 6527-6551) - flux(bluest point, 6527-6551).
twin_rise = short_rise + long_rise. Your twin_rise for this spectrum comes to 1.2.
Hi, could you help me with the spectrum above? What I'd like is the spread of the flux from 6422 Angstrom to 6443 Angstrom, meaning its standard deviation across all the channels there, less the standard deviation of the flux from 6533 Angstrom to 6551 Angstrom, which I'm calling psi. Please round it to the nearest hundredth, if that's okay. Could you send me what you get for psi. 0.08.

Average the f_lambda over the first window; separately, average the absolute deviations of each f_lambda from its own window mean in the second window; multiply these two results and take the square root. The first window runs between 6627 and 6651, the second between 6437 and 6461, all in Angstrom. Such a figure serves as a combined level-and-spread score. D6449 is 1.28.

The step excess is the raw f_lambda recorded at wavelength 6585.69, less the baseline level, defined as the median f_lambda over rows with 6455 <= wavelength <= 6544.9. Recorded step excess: 1.3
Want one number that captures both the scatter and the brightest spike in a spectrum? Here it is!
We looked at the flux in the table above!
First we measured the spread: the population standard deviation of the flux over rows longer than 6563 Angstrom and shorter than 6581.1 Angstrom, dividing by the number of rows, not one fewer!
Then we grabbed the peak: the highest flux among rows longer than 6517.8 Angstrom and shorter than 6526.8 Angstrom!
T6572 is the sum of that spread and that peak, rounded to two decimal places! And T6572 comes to 7.29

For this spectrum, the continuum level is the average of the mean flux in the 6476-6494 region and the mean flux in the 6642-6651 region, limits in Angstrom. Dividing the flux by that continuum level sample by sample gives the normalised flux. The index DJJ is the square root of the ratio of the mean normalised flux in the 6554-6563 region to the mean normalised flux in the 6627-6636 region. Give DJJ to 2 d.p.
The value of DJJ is 1.03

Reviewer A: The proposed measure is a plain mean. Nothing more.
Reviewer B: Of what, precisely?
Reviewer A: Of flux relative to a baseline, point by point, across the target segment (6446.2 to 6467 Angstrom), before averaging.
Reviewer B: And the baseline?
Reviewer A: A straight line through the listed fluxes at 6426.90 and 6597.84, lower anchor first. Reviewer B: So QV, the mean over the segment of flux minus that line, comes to -0.32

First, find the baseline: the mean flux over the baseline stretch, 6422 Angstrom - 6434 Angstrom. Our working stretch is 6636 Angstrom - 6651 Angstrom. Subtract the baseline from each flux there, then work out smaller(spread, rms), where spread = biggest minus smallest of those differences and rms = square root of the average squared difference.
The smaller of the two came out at 0.22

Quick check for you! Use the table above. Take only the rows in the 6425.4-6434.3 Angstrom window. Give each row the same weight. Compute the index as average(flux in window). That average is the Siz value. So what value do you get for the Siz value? 6.78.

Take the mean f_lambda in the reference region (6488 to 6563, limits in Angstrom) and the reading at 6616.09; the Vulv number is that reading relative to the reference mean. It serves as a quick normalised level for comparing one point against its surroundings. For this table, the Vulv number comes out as 0.99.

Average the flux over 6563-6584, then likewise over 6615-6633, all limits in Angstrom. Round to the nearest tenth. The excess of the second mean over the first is -0.3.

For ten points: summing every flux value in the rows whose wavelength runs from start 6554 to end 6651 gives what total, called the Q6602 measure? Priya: 225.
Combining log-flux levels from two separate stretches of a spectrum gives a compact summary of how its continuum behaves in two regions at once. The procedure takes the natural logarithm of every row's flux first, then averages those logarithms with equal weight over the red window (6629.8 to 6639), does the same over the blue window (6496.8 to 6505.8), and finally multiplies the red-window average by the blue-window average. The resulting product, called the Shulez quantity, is 3.55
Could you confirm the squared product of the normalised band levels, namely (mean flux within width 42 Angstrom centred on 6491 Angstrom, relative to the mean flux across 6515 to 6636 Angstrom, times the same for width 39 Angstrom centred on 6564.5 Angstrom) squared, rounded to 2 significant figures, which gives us 0.91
